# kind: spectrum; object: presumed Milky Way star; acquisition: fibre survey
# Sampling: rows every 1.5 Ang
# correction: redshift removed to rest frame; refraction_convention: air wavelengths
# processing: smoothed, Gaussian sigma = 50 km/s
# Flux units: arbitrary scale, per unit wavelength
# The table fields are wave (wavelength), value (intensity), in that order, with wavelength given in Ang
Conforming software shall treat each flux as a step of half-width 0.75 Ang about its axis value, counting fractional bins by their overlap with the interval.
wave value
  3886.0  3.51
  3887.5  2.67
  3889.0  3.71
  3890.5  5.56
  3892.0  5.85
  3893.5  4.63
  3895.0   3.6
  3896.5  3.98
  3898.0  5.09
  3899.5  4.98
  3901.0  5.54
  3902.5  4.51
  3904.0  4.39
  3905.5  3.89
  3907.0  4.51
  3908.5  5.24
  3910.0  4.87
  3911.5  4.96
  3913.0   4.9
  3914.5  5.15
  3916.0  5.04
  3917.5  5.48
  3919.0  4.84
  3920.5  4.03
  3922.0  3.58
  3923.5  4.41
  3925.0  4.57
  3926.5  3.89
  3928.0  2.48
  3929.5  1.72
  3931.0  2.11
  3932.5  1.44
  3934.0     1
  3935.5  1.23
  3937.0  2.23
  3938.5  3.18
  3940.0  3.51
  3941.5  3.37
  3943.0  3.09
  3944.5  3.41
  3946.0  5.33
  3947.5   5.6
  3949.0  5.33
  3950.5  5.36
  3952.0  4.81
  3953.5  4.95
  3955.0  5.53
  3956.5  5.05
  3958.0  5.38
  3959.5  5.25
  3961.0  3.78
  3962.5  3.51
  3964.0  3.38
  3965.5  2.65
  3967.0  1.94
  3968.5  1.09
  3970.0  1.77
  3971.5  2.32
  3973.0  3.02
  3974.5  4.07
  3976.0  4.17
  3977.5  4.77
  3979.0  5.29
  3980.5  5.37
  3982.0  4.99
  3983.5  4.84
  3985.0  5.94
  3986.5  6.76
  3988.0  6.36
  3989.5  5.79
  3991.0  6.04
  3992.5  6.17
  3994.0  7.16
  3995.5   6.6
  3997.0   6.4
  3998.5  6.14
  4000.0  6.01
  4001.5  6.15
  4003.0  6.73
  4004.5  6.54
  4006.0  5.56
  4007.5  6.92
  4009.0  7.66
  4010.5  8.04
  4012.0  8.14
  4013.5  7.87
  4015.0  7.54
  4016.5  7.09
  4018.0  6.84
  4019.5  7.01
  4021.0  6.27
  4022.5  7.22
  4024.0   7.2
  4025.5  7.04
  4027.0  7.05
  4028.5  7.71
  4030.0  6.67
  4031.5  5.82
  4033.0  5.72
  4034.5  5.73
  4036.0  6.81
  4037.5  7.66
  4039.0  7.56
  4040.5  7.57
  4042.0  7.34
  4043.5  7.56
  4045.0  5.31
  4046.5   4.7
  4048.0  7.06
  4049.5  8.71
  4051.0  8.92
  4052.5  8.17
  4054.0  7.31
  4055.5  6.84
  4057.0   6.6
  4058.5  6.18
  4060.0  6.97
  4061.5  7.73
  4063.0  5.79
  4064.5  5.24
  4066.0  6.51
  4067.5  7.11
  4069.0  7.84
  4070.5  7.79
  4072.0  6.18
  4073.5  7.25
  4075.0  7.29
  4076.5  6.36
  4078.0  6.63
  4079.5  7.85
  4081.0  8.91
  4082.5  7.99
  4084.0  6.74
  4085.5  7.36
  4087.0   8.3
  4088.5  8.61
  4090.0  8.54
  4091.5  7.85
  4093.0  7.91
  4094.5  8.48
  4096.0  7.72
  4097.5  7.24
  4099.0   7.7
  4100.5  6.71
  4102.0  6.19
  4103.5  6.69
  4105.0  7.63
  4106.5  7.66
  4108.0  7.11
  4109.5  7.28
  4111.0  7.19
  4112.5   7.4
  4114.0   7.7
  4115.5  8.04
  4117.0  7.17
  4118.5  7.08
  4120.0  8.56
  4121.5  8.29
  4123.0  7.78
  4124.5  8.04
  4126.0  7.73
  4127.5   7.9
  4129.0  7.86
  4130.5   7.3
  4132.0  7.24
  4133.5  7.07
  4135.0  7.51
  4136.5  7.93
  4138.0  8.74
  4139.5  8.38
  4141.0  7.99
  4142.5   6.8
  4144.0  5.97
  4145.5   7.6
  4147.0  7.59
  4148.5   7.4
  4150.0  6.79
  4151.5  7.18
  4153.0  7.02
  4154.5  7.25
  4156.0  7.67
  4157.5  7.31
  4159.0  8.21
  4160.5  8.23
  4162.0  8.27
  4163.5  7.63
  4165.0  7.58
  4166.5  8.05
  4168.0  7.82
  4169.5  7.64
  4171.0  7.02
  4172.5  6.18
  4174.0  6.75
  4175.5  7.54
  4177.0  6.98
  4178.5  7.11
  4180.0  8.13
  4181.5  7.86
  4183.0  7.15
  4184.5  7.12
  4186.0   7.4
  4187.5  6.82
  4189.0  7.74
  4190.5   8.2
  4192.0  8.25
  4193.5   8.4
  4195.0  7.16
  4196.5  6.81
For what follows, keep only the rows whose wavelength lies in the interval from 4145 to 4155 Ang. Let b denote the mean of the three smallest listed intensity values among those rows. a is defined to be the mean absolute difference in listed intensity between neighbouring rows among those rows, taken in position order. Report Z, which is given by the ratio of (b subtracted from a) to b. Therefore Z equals -0.96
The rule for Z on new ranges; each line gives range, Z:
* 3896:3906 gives -0.86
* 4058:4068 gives -0.83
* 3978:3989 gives -0.90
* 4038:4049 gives -0.83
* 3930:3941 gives -0.51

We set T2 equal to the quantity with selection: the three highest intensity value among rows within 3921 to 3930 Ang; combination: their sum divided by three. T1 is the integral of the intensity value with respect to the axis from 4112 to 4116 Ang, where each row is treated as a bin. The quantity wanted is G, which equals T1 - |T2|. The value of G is 27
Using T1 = 31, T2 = 4.29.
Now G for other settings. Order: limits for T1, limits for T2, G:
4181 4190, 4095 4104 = 59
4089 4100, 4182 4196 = 79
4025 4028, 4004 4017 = 13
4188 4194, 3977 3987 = 42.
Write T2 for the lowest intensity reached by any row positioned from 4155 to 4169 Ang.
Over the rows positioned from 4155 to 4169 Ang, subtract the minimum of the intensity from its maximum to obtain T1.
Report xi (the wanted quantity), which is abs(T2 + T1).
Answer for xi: 8.3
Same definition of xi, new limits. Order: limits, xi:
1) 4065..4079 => 7.8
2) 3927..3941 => 3.5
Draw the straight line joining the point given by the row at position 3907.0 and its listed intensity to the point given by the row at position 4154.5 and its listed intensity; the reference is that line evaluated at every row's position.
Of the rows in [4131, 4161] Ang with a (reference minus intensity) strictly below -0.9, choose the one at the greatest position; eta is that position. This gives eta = 4160.5 Ang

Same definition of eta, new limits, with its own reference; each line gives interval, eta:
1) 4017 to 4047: 4043.5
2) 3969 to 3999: 3995.5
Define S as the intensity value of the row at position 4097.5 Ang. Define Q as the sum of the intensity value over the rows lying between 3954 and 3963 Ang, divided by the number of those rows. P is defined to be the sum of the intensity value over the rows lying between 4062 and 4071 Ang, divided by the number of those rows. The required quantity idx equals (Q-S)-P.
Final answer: -9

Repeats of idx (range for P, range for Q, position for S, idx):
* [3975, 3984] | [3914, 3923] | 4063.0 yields -6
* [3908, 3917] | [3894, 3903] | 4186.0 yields -8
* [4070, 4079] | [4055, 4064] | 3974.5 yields -4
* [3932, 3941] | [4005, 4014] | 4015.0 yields -2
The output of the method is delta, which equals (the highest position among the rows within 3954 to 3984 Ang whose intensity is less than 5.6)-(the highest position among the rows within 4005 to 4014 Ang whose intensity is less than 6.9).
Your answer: -22.5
